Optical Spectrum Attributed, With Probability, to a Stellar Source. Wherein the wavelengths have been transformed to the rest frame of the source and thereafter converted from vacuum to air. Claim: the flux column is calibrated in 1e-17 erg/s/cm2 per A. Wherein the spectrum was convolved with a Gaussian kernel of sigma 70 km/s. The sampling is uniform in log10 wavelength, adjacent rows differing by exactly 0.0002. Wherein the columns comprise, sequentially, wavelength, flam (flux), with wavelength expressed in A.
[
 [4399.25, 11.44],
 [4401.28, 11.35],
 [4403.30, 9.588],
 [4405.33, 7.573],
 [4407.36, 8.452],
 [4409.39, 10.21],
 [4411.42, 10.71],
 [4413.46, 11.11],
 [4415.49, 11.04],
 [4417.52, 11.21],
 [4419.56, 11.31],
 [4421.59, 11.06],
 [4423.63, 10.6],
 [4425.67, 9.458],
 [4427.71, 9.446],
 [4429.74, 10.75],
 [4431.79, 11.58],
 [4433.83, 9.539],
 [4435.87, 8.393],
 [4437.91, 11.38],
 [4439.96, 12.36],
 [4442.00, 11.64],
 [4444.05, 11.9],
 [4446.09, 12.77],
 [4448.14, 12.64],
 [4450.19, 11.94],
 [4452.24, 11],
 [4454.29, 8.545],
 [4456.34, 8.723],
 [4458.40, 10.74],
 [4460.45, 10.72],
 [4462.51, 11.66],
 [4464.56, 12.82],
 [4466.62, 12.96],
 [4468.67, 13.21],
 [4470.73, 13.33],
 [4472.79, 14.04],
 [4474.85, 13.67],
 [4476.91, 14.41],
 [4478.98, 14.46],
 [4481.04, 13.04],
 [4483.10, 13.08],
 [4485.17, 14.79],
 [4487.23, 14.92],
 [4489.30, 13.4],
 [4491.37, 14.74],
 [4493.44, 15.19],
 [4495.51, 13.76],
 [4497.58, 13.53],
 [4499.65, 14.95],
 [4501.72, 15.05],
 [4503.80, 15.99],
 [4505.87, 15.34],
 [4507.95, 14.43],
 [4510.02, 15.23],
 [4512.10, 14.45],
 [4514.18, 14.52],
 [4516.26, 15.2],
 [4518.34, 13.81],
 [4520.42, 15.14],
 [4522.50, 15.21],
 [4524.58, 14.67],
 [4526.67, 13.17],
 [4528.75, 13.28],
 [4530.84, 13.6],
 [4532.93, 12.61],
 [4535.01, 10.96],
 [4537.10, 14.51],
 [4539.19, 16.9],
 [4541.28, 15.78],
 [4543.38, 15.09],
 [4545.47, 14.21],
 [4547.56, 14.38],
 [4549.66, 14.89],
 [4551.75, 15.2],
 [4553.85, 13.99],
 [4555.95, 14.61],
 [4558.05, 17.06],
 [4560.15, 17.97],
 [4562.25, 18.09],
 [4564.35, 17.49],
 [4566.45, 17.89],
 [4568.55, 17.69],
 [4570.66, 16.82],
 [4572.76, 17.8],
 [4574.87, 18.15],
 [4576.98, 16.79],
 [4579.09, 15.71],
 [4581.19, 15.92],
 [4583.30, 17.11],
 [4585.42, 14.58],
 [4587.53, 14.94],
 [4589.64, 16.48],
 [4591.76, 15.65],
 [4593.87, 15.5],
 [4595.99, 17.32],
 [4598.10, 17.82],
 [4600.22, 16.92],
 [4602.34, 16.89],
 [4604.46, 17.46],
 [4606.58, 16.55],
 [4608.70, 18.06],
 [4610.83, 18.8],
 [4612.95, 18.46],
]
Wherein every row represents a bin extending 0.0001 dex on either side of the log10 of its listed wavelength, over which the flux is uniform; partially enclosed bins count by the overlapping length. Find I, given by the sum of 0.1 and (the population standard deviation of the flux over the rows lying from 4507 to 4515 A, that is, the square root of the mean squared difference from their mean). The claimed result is 0.4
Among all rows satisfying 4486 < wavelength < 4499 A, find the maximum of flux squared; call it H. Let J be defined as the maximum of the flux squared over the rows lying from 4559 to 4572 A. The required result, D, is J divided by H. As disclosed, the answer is 1.42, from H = 231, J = 327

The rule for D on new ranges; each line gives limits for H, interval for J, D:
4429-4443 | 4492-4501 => 1.51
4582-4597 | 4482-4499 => 0.77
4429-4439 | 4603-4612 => 2.64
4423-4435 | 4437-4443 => 1.14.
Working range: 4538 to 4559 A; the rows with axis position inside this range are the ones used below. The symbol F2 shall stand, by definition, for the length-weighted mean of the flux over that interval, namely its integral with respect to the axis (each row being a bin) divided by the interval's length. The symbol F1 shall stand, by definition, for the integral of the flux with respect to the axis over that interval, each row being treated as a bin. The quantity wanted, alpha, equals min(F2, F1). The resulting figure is 15.2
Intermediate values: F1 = 319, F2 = 15.2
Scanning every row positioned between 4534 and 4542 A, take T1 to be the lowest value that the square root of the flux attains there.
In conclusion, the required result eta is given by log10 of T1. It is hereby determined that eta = 0.52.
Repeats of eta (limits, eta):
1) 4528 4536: 0.52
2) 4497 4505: 0.57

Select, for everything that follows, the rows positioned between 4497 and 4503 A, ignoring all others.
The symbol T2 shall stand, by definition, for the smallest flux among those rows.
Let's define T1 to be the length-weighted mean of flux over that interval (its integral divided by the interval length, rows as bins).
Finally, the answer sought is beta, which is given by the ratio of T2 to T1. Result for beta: 0.92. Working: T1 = 14.6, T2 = 13.53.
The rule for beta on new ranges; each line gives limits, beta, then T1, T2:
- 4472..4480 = 0.97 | 14.1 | 13.67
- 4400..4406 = 0.78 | 9.7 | 7.573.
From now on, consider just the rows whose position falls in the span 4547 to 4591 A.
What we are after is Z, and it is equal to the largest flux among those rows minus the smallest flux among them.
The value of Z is 4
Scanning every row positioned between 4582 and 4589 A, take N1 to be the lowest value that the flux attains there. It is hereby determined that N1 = 14.58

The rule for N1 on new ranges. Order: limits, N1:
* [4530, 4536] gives 10.96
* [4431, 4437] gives 8.393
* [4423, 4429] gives 9.446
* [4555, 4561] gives 14.61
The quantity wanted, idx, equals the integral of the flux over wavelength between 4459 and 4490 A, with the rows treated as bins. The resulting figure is 413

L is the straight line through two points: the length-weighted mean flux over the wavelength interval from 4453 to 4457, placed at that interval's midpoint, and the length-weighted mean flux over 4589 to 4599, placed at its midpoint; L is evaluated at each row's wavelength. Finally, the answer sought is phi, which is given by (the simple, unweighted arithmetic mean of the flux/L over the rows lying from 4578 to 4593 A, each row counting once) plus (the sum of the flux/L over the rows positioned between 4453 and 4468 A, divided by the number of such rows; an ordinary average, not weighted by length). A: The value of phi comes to 2.18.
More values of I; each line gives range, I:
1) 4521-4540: 1.7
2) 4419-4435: 0.9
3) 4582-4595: 1.0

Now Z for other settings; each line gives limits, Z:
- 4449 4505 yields 7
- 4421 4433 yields 2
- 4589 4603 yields 2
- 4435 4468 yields 5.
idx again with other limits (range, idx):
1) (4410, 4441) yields 330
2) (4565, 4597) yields 530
